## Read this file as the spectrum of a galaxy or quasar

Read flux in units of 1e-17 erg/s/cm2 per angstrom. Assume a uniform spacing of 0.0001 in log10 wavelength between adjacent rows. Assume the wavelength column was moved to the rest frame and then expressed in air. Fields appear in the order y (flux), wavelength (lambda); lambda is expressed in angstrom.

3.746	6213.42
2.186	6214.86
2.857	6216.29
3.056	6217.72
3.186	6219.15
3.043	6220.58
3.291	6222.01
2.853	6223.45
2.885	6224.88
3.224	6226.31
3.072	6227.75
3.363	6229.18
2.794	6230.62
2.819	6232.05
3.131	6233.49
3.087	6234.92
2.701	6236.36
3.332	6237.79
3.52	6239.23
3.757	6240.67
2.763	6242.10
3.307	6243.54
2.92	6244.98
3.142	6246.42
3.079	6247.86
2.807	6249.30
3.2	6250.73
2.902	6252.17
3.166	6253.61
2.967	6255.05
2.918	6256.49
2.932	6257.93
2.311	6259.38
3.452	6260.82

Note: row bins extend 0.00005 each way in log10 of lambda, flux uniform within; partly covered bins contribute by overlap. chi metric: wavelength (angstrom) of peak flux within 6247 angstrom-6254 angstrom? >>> 6250.73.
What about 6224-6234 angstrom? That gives 6229.18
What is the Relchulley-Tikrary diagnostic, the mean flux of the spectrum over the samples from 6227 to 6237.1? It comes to 3.00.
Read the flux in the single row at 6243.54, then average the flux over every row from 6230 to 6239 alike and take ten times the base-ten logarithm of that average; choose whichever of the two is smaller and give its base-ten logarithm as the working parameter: 0.52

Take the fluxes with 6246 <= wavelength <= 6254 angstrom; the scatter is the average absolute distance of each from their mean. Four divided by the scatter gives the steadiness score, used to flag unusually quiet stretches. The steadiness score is 31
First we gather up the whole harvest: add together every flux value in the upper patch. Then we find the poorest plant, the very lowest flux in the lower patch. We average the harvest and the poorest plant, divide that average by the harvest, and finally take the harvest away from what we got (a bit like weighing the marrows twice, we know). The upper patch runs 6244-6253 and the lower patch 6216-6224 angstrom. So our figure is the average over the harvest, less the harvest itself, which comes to -17.5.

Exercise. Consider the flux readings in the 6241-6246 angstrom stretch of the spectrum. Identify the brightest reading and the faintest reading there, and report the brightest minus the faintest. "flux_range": 0.54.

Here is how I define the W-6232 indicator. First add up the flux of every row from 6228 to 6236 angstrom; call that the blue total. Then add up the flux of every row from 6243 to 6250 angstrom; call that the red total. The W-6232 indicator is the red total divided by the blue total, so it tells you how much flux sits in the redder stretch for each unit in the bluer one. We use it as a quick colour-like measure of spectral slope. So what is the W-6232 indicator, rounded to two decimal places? 1.00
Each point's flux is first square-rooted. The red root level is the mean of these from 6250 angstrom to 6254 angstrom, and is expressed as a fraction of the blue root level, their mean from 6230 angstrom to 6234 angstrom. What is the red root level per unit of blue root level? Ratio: 1.03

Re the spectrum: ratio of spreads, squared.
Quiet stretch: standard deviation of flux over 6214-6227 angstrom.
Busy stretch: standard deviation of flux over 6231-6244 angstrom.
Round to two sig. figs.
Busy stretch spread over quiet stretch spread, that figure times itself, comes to 1.2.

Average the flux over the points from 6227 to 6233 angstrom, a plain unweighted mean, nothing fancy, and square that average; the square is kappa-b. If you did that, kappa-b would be 9.1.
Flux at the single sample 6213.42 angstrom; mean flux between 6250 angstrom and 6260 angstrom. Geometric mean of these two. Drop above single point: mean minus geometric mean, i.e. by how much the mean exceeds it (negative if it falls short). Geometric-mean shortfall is -0.39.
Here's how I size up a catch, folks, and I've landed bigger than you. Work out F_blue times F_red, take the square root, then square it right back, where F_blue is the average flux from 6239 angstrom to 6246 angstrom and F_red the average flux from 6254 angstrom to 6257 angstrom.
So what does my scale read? 9.6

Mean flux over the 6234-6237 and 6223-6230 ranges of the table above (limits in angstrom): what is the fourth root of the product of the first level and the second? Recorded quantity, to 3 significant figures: 1.73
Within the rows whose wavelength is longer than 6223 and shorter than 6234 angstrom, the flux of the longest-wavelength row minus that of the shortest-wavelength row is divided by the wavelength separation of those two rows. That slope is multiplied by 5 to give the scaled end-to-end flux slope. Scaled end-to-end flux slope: 0.14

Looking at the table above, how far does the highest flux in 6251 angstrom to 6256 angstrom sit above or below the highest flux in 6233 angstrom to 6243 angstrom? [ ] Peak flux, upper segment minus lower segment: -0.6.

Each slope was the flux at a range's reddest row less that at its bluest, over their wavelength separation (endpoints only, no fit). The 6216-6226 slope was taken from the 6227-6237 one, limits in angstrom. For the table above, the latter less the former -0.05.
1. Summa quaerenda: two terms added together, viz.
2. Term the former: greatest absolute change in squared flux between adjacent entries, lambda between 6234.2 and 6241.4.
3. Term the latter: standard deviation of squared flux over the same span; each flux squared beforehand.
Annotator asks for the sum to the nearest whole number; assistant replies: 6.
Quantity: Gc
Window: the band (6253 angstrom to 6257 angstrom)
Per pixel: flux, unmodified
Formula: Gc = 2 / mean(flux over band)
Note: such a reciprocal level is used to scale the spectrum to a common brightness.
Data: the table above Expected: 0.663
